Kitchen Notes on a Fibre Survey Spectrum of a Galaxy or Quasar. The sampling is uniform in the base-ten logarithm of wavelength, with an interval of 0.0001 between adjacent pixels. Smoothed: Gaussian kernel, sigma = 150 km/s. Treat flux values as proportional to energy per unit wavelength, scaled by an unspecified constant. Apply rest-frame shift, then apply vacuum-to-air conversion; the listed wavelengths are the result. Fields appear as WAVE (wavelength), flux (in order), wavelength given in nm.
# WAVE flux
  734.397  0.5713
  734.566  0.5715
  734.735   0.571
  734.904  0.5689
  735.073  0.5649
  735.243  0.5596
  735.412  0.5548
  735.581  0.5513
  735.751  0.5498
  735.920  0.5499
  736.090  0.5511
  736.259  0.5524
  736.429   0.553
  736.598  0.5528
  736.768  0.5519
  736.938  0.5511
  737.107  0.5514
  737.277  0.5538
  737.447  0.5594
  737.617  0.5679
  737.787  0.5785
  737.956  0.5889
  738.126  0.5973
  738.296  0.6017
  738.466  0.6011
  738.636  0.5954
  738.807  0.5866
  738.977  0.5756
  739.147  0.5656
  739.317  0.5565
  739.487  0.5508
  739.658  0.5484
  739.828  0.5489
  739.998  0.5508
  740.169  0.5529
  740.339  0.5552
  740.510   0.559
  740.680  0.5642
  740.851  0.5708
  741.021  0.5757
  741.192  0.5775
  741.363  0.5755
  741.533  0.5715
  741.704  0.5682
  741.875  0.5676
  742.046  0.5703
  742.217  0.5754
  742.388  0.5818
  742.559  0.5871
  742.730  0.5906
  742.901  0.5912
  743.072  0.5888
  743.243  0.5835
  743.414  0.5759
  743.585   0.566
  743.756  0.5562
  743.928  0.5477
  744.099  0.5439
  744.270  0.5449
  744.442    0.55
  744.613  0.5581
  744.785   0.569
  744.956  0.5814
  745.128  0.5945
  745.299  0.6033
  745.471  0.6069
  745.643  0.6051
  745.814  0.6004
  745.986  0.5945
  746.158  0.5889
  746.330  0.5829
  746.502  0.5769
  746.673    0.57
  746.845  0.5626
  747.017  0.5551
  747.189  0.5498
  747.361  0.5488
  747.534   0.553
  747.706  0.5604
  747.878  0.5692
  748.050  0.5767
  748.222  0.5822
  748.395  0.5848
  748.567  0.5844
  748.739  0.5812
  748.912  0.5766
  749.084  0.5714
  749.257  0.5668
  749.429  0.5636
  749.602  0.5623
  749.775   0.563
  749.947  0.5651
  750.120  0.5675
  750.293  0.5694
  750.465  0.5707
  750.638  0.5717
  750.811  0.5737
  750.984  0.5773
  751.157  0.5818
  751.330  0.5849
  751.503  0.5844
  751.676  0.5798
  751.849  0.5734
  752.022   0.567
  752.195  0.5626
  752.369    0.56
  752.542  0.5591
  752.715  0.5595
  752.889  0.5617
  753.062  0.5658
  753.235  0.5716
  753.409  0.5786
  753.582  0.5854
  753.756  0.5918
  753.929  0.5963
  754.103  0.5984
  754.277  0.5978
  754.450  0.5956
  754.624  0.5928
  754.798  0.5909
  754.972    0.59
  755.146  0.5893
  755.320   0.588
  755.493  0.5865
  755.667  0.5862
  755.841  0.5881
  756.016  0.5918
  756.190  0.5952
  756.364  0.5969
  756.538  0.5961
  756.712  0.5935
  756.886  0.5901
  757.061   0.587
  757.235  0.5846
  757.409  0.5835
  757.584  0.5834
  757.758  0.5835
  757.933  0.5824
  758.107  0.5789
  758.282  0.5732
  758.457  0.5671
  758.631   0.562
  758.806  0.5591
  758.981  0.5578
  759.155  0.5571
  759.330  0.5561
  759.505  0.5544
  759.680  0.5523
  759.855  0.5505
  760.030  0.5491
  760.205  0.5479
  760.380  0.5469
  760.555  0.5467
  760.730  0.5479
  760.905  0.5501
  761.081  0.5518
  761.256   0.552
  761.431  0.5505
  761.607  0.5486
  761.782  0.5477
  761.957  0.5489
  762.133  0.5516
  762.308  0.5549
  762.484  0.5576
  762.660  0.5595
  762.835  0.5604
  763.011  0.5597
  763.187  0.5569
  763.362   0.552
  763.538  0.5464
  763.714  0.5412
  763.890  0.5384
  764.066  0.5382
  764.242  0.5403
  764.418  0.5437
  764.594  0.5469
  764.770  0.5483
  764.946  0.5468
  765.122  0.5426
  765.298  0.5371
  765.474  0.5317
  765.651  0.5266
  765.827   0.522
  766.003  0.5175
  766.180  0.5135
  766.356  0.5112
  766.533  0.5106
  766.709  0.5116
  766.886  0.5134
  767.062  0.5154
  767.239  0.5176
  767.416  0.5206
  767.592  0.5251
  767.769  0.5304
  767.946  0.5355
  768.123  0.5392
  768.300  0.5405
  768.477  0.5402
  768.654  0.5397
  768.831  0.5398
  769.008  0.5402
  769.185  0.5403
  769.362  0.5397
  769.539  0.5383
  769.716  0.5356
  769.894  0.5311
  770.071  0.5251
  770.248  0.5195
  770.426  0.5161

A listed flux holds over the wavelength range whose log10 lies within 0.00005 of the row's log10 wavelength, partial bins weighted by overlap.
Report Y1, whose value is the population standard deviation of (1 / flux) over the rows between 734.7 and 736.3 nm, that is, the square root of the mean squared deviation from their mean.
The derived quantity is 0.025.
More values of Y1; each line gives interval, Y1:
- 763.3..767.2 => 0.051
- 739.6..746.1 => 0.055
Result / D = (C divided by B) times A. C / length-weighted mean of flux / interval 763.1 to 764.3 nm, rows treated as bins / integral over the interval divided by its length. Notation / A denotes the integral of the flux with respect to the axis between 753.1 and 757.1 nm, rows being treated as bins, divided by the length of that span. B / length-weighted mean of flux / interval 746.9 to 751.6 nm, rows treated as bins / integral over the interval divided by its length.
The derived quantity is 0.56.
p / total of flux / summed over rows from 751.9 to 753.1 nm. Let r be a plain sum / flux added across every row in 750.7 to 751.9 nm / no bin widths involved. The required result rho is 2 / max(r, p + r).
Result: 0.250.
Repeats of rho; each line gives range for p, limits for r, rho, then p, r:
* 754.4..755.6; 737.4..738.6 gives 0.243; 4.13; 4.09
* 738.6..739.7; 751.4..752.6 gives 0.251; 3.98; 3.99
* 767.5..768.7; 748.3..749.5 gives 0.257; 3.75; 4.03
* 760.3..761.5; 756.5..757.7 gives 0.251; 3.85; 4.12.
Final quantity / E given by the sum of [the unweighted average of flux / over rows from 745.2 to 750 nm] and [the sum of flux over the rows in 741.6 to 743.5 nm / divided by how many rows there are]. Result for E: 1.16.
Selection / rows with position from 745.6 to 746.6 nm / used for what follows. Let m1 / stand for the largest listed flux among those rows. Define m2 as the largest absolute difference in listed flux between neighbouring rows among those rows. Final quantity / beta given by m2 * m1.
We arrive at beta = 0.0036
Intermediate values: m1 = 0.6051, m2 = 0.0060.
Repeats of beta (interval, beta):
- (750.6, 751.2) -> 0.0026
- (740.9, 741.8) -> 0.0023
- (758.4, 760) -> 0.0029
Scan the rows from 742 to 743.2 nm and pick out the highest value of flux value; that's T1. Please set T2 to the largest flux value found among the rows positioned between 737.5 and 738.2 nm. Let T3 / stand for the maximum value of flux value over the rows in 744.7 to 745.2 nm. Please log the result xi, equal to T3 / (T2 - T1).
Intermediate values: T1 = 0.5912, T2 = 0.5973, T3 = 0.5945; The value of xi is 97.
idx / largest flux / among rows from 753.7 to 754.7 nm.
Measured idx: 0.5984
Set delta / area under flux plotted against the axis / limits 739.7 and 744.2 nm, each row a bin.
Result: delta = 2.56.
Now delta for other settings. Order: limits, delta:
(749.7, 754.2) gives 2.58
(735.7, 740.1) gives 2.49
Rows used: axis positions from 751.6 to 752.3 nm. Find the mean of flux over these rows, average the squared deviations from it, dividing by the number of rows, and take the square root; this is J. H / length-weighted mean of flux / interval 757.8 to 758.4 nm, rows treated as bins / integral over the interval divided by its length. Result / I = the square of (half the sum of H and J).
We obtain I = 0.085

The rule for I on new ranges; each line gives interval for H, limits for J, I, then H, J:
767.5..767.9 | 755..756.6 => 0.071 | 0.529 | 0.0040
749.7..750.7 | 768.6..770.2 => 0.082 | 0.568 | 0.0050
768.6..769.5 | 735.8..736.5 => 0.073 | 0.540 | 0.0012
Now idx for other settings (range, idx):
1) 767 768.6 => 0.5405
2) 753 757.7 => 0.5984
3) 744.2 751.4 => 0.6069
